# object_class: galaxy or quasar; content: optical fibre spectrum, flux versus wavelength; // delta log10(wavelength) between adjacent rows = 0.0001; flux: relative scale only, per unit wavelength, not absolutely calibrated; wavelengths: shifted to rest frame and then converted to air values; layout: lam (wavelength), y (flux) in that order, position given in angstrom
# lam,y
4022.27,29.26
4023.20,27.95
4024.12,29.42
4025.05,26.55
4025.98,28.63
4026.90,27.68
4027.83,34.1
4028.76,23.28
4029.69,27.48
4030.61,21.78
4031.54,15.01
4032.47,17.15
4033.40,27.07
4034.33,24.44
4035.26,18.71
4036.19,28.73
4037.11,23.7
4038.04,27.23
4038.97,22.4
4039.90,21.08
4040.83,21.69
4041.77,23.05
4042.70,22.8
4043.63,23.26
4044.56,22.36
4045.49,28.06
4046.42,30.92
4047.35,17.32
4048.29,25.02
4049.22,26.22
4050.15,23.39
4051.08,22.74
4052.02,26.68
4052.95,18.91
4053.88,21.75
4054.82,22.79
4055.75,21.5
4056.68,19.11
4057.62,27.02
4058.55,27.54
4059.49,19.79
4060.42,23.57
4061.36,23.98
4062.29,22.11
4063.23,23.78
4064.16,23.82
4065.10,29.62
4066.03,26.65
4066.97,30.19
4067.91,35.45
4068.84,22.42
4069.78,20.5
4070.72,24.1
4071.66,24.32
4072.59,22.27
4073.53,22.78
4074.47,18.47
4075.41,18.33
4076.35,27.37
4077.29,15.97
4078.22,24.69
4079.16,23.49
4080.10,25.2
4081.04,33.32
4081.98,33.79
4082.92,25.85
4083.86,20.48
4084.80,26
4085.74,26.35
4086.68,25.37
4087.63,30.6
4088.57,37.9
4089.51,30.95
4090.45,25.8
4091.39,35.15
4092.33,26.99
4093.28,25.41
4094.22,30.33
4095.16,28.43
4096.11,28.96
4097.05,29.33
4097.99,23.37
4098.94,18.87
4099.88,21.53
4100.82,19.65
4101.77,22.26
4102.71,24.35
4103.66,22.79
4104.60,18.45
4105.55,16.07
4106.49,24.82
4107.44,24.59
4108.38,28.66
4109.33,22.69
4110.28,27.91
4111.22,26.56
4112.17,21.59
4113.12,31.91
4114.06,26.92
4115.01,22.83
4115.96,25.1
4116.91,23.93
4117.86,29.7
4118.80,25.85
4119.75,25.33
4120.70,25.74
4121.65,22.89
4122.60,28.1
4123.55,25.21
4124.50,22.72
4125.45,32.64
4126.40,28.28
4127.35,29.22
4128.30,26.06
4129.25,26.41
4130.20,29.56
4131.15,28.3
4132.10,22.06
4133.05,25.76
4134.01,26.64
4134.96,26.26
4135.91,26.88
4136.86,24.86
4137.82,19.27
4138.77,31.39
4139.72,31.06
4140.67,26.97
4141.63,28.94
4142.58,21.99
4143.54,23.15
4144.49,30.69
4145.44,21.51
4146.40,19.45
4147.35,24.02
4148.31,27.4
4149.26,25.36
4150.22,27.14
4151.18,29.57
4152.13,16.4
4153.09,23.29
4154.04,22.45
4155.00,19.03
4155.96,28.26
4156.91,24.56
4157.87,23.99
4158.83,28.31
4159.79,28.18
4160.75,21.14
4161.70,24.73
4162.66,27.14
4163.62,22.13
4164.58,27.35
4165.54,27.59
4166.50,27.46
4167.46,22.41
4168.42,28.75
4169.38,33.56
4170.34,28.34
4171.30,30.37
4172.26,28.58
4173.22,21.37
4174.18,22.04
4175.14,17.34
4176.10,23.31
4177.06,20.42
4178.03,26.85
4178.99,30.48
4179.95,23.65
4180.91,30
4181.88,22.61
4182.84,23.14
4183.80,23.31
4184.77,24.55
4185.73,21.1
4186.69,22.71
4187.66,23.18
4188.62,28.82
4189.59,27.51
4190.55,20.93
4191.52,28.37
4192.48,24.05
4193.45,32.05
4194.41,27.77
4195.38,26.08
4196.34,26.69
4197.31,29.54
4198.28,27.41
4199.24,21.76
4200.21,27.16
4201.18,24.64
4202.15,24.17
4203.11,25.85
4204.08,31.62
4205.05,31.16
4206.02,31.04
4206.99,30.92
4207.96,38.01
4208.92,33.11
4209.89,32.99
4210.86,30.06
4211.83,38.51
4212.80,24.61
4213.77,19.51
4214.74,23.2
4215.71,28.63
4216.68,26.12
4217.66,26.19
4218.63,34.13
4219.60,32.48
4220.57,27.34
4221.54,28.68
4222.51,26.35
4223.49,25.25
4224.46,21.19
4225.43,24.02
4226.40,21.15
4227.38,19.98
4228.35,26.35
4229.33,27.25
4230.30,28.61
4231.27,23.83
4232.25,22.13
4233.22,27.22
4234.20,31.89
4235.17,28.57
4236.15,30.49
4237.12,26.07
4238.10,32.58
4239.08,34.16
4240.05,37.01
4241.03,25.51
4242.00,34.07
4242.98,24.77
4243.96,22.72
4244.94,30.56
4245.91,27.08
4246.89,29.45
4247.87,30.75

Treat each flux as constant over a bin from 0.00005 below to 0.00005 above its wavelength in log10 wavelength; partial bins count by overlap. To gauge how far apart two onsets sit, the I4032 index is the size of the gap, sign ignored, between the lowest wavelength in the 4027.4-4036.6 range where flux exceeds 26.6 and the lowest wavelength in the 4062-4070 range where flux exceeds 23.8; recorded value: 36.3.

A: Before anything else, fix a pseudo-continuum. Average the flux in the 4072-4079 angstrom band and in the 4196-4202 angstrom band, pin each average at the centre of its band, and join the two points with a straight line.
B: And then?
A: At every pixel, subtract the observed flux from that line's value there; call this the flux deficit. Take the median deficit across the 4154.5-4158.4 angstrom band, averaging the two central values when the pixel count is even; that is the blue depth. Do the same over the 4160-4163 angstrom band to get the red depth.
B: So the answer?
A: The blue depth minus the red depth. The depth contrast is 0.3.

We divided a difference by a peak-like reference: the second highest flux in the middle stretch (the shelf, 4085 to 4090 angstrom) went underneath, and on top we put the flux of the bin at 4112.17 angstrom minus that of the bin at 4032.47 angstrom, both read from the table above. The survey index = 0.1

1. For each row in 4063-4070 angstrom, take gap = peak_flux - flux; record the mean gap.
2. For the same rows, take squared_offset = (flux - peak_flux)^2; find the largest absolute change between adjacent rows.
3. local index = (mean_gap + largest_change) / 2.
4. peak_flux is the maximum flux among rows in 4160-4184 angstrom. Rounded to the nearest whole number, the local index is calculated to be 64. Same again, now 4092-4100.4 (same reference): 60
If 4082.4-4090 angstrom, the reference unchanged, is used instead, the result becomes 60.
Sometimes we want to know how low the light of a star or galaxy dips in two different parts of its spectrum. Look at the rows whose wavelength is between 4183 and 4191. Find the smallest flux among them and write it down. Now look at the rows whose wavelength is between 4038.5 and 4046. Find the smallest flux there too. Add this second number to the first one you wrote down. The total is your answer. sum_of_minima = 42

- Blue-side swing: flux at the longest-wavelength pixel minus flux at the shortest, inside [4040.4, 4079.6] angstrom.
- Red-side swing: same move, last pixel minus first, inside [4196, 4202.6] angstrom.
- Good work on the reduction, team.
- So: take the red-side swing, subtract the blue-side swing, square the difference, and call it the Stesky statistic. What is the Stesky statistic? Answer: 19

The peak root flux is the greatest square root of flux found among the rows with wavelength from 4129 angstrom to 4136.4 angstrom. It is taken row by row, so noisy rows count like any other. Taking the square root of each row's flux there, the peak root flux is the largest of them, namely 5.44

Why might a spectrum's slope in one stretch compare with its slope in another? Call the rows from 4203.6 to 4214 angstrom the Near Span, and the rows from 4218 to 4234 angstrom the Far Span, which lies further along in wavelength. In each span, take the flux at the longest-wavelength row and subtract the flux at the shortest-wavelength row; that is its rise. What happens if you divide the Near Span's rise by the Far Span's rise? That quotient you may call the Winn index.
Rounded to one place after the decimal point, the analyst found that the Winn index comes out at 1.8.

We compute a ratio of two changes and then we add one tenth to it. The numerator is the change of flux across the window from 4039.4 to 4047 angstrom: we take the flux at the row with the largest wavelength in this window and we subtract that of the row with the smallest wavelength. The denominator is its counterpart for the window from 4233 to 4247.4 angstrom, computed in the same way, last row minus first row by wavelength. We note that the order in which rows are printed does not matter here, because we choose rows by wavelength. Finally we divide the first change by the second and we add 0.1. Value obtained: 4.5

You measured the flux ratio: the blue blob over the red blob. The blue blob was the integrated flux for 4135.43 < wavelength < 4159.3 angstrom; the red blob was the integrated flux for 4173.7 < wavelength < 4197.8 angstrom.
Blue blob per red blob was 0.99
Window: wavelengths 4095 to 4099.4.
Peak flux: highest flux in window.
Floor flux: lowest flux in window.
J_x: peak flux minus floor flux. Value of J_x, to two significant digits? 10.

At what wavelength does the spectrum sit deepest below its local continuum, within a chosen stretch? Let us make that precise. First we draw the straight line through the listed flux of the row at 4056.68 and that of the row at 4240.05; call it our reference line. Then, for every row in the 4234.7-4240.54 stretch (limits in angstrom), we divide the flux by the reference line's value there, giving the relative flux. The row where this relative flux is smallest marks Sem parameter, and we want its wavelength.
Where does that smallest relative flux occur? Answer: 4237.12 angstrom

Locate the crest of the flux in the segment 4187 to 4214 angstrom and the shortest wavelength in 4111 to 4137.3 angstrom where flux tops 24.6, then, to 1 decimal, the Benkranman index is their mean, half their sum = 4161.5 angstrom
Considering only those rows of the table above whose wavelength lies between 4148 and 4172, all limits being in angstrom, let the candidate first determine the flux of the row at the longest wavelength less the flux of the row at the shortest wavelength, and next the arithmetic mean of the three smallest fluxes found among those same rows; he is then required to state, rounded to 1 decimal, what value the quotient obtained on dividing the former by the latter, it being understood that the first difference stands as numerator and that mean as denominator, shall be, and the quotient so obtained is 0.2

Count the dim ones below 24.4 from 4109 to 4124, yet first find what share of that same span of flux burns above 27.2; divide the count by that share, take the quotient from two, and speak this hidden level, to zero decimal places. -18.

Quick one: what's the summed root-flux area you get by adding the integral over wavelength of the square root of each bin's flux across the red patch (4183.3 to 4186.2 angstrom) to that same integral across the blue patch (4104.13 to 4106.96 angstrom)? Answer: 26.4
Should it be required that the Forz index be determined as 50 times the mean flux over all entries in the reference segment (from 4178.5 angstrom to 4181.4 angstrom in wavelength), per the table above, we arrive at 1402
